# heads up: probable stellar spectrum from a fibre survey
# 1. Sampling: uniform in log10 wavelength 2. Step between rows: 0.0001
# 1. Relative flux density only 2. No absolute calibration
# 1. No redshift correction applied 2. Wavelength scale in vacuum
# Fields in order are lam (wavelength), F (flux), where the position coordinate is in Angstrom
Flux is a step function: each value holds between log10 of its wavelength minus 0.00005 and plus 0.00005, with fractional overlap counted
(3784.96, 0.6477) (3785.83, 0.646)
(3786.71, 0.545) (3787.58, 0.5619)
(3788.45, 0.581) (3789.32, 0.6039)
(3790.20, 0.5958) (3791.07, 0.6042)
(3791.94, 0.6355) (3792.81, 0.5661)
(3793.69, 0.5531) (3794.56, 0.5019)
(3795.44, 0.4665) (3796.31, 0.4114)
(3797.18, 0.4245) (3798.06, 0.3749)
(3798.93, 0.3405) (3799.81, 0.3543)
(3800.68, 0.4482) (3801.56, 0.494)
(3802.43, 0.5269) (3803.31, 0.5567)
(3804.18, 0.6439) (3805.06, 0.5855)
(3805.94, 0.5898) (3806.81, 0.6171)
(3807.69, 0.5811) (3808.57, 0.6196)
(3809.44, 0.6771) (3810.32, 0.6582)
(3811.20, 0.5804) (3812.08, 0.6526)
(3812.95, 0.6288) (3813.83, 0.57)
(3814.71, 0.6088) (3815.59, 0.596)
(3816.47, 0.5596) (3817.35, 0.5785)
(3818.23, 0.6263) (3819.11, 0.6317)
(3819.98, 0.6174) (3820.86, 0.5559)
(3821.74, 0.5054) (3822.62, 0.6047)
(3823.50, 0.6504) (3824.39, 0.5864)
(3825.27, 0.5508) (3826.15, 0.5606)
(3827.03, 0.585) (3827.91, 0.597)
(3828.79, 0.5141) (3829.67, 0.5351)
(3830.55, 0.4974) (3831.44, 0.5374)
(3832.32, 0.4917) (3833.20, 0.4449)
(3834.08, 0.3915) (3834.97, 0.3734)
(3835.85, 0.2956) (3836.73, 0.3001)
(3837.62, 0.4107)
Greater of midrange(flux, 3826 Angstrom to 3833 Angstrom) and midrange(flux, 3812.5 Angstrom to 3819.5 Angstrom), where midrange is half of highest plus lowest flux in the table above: 0.60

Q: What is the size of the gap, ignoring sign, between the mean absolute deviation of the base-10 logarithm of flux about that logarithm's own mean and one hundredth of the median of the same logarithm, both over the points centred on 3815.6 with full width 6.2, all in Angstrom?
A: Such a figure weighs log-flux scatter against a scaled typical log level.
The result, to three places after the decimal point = 0.019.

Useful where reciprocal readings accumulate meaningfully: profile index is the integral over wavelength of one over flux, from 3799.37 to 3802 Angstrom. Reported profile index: 6.2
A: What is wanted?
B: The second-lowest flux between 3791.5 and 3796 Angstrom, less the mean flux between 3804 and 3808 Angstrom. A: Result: -0.10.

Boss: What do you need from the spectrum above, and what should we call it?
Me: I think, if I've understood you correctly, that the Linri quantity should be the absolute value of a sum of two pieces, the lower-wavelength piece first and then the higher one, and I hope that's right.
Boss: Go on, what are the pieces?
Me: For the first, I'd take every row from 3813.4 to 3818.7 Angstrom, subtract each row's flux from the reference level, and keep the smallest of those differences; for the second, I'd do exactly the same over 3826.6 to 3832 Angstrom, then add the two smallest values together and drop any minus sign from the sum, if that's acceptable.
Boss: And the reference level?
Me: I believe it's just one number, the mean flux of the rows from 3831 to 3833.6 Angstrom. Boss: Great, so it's 0.24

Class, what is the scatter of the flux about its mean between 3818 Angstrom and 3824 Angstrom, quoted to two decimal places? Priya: 0.05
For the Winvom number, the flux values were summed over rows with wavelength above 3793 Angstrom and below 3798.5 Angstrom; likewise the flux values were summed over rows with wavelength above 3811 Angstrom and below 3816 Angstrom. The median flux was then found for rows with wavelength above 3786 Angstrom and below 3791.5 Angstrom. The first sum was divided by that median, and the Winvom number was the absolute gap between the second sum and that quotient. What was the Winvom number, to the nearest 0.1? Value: 1.0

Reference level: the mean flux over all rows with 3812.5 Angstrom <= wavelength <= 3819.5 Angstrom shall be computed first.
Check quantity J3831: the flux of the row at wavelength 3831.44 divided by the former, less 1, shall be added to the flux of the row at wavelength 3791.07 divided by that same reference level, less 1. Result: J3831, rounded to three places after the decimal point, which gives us -0.097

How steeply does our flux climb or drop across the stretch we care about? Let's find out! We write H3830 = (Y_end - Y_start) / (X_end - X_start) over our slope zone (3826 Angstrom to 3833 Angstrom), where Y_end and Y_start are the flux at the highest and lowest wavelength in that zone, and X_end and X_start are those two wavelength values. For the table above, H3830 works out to -0.011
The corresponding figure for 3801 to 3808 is 0.014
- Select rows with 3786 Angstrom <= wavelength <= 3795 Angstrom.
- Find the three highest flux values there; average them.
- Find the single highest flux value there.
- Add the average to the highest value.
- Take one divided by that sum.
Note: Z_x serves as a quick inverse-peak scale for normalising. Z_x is 0.80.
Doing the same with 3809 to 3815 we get 0.75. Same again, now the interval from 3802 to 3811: 0.75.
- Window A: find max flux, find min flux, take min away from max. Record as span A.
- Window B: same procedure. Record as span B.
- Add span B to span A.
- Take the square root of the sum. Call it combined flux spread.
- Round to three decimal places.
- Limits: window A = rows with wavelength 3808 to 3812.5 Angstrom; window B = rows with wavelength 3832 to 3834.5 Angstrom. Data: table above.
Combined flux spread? 0.444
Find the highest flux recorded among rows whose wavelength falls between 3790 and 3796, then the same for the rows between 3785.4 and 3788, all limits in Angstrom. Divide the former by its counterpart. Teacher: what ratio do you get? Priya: 0.98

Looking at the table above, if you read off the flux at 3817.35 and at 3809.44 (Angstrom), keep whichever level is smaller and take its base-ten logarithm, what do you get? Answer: -0.238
